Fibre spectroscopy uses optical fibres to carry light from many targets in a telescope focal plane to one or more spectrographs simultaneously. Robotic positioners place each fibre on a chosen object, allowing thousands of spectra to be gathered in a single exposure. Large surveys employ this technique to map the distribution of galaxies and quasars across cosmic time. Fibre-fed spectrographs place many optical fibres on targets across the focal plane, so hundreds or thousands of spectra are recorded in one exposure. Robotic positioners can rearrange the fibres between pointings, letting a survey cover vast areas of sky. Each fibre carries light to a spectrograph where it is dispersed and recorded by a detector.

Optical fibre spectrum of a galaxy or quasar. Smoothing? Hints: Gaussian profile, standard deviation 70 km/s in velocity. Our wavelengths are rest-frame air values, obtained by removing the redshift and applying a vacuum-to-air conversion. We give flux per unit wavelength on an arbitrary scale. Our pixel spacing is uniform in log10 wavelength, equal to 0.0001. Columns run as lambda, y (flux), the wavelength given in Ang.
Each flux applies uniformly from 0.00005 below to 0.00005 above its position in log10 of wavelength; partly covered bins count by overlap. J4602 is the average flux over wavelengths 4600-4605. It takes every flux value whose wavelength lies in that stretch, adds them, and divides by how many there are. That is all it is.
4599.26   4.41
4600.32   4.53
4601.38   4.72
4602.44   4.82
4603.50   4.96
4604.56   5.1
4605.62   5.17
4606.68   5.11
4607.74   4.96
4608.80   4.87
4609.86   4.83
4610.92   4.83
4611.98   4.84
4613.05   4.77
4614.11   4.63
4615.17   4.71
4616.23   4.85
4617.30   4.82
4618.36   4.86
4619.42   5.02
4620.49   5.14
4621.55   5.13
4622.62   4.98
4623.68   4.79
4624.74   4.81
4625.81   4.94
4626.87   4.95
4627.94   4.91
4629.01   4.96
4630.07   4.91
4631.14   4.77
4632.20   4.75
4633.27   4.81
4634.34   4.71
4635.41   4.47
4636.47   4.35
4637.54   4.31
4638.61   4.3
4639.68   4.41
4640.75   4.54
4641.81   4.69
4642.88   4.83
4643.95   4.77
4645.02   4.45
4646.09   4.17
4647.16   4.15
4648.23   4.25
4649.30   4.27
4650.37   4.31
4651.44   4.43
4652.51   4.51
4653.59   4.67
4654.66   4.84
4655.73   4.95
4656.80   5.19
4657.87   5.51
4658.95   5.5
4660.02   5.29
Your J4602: 4.83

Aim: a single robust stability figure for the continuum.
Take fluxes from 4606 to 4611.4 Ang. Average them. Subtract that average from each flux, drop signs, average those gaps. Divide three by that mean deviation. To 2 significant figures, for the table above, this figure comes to 33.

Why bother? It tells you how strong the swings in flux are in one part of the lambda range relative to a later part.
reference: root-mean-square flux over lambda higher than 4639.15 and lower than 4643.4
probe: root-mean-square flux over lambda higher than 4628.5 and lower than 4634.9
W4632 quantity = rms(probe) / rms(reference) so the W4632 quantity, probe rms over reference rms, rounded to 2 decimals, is 1.04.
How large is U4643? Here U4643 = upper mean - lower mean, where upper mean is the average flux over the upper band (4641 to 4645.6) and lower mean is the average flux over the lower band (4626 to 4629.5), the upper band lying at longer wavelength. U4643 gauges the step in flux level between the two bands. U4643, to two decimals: -0.26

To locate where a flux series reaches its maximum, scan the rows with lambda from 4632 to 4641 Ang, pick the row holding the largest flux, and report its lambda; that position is 4633.27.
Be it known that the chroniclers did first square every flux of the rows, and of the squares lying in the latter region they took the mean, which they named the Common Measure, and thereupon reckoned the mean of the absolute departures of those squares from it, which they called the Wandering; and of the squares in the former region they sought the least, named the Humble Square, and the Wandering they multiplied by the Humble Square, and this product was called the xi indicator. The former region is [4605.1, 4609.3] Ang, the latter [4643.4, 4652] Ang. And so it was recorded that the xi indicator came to 31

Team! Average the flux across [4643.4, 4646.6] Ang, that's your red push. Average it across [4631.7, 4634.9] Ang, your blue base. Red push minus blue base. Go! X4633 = -0.3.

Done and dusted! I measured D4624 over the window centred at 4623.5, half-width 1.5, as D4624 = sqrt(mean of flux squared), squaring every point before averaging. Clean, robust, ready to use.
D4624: 4.86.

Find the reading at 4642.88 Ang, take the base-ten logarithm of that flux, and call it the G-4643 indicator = 0.684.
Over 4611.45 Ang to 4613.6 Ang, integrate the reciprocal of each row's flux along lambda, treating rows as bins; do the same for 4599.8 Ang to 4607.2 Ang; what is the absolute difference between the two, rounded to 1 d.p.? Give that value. 1.1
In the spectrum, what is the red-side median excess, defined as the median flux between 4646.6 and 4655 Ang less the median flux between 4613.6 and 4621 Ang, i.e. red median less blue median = -0.48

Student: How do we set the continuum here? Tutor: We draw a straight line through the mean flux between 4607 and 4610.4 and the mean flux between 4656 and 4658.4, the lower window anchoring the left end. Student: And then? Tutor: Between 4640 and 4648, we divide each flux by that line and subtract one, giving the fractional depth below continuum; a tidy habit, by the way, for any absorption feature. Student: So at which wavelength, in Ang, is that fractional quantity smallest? 4647.16 Ang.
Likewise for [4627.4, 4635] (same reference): 4634.34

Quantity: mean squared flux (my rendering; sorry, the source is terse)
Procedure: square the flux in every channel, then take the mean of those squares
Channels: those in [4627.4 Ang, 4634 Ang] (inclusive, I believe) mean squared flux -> 23.5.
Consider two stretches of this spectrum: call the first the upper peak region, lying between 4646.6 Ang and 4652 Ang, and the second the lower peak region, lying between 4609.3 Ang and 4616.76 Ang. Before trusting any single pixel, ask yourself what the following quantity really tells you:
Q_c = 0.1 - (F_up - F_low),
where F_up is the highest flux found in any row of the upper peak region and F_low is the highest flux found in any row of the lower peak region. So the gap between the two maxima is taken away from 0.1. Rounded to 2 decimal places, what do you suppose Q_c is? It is 0.52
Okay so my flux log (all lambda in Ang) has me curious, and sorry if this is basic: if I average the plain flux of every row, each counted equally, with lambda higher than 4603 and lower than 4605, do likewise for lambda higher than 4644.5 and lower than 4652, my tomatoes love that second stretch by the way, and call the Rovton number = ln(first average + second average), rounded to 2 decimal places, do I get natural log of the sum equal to 2.23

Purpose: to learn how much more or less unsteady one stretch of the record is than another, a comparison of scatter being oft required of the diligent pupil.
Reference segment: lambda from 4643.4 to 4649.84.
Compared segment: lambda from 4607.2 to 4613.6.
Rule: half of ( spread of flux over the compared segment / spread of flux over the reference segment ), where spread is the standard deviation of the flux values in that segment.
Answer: 0.13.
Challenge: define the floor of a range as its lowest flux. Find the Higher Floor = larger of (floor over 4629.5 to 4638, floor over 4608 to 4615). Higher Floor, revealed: 4.63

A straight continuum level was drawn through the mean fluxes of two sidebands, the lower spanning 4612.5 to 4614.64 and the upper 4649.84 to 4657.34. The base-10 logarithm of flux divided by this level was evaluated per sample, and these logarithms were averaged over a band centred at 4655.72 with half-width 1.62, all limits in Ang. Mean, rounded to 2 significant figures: 0.026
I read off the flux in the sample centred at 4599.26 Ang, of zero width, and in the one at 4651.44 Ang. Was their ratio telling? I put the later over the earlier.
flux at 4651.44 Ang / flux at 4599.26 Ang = 1.00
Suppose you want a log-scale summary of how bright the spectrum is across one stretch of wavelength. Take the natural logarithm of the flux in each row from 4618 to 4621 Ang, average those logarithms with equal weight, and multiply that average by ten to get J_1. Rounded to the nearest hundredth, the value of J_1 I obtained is 16.11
